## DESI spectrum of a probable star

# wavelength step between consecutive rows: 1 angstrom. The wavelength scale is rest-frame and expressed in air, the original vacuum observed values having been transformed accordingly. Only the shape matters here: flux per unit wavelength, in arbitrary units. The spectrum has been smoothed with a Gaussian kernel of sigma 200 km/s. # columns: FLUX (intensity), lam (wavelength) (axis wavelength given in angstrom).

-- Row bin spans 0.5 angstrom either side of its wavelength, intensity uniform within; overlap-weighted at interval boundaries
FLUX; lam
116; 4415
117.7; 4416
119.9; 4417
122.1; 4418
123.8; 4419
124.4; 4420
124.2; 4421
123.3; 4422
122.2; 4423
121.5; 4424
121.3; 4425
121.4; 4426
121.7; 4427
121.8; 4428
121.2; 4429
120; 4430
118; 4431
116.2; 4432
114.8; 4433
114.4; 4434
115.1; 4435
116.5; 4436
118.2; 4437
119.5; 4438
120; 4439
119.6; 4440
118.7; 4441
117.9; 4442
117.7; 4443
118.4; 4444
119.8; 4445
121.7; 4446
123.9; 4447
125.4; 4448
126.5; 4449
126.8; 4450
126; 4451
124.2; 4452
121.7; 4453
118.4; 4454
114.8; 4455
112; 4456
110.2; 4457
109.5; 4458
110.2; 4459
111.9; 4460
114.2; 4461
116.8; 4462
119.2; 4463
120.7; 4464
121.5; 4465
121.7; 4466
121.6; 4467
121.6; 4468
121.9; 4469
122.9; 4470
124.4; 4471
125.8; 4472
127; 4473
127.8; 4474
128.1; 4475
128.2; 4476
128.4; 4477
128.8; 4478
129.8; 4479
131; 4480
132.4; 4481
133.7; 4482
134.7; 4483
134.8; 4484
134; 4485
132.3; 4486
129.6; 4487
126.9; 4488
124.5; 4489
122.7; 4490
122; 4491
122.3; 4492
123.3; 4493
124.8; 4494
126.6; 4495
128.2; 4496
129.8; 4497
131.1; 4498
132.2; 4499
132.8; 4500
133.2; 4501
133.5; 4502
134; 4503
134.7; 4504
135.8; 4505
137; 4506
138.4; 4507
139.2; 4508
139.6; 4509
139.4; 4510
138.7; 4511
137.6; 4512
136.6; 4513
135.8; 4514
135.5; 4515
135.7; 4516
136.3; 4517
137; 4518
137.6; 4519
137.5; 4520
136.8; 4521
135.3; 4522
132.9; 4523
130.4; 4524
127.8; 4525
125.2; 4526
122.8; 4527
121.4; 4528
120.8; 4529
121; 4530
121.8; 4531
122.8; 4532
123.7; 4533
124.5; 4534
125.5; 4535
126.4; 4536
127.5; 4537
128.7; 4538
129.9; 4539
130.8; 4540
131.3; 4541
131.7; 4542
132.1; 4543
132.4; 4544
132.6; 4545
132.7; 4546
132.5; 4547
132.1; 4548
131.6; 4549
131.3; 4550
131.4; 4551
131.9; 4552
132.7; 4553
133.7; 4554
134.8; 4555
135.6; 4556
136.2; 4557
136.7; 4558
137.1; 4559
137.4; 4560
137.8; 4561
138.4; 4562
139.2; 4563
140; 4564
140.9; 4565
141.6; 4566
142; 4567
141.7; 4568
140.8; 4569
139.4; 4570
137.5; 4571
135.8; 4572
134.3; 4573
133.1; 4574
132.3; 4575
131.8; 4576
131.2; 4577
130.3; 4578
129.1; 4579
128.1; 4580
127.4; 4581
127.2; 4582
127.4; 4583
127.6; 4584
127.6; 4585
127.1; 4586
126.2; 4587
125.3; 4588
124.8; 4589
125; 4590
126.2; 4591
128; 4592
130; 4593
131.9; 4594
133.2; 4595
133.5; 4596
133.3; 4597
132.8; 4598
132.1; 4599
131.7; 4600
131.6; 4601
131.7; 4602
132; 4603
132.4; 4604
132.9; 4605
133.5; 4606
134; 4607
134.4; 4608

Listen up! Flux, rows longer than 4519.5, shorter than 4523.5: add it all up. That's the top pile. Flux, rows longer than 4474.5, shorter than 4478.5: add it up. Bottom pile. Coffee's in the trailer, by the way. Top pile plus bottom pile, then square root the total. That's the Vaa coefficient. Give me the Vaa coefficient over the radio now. 32.5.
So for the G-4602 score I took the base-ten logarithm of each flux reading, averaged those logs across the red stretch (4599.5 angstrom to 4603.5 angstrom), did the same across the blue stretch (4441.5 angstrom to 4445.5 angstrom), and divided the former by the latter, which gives 1.02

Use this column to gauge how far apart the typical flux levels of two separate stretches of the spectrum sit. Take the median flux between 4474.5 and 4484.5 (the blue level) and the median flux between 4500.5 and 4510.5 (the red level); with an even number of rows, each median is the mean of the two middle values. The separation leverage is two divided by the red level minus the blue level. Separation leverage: 0.3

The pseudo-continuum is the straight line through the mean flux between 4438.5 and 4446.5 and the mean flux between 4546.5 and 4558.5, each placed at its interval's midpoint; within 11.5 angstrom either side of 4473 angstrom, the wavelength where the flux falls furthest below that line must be 4462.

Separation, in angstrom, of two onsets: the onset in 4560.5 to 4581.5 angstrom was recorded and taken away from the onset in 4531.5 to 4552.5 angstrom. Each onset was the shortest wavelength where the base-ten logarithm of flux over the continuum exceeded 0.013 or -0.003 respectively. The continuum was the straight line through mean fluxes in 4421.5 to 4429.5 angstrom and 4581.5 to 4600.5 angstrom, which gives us -25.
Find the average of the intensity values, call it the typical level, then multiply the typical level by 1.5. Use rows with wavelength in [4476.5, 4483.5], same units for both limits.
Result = 196.9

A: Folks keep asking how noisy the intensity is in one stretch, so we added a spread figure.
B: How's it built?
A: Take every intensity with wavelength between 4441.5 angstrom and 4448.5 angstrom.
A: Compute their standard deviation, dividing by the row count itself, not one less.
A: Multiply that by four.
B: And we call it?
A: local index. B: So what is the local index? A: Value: 11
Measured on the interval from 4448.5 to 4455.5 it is 17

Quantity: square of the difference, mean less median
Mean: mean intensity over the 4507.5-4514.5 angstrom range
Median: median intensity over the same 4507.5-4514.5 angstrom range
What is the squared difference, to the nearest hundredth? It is 0.33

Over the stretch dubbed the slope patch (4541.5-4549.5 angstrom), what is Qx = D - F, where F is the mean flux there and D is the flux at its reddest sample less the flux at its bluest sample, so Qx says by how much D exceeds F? -132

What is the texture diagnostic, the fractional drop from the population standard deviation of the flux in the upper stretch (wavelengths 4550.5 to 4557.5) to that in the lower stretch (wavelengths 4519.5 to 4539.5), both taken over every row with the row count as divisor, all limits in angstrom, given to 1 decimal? -2.0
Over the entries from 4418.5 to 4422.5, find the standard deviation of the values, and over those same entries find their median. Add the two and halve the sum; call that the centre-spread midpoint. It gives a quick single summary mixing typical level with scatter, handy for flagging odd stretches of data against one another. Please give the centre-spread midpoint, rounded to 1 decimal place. 62.2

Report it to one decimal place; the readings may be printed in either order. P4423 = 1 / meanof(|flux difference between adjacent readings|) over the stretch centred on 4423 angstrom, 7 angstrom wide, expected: 1.9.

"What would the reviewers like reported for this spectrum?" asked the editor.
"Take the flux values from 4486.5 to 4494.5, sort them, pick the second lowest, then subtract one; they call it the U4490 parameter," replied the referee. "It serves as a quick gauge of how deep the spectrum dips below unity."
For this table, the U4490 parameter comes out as 121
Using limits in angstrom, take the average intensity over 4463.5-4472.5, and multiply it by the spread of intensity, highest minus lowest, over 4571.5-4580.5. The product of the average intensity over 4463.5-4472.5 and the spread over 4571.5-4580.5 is 943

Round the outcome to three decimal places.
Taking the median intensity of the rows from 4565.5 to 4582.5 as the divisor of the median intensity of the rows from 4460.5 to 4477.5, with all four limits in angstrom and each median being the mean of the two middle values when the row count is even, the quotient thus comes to 0.916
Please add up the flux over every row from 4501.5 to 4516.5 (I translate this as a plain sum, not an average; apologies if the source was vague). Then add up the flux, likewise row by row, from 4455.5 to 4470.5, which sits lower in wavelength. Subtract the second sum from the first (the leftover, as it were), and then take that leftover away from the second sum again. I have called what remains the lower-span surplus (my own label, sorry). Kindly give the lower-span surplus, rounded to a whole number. 1460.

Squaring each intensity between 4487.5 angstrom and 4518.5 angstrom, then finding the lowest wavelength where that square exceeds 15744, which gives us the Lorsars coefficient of 4488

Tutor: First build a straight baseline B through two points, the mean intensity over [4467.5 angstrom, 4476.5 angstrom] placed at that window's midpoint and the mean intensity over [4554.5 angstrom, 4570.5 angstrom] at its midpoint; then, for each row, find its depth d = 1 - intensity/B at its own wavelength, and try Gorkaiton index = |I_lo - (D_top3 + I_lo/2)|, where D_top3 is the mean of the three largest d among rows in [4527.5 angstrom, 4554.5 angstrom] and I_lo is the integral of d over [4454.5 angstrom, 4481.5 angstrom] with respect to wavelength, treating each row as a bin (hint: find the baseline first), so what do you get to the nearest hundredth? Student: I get 0.25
